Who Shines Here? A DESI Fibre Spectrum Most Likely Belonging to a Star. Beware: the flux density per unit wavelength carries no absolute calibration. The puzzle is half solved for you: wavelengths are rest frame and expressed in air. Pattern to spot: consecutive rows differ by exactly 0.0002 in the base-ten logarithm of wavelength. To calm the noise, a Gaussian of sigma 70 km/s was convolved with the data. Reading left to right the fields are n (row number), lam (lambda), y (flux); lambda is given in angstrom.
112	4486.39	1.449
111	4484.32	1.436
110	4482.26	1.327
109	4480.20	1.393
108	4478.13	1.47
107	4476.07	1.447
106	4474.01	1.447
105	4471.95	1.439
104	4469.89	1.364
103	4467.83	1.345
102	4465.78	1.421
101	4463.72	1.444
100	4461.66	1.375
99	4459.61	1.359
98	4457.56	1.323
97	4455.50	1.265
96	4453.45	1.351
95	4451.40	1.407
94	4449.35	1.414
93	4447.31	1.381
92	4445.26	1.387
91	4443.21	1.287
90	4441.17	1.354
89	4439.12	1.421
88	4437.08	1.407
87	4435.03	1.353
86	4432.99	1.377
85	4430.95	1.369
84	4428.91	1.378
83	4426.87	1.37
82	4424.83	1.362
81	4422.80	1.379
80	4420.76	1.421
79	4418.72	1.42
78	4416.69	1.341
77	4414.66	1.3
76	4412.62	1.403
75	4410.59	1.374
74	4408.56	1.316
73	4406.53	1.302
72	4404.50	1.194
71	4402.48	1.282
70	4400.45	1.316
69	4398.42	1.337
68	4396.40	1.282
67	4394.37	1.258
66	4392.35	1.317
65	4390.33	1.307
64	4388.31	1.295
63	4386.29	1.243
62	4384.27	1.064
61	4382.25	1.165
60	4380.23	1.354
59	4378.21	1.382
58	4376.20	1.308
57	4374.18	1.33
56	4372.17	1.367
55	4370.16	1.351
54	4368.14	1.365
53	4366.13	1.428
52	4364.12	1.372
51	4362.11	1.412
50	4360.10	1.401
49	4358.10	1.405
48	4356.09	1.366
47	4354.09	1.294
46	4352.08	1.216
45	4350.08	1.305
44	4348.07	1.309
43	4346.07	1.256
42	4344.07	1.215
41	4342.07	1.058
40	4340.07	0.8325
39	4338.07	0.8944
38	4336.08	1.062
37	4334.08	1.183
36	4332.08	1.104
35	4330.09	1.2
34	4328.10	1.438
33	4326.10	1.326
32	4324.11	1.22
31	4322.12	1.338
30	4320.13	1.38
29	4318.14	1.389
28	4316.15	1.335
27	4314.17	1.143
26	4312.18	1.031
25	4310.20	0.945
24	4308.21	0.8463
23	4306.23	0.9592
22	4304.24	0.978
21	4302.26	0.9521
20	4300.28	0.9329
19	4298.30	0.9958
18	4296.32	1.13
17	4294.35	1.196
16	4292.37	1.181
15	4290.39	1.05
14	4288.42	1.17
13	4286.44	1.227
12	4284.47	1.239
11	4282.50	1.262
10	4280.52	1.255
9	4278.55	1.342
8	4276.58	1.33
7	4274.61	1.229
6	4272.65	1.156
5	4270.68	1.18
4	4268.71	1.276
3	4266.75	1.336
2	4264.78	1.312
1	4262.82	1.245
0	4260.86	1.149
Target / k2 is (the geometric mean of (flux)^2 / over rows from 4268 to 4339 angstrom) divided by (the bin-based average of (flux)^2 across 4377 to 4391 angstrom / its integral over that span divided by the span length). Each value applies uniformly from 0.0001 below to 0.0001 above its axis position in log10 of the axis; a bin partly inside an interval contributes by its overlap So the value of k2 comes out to 0.8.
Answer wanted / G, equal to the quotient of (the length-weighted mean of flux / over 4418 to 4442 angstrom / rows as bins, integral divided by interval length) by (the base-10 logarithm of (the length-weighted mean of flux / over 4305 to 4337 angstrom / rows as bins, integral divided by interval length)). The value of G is 19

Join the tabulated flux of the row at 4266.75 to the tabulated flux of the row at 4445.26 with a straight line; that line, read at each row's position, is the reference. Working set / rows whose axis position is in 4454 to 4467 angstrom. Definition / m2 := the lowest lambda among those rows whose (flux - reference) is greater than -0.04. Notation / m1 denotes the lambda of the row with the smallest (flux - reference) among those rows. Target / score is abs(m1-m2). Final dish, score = 4.1 angstrom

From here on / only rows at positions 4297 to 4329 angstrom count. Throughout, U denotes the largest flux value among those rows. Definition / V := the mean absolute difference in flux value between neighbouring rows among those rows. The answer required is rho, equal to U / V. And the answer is 18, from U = 1.438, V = 0.078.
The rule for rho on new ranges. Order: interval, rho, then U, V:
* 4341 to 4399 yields 25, 1.428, 0.056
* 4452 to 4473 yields 28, 1.444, 0.051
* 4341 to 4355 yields 19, 1.309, 0.070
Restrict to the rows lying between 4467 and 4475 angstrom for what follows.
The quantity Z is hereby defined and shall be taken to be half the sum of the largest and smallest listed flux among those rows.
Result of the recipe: 1.40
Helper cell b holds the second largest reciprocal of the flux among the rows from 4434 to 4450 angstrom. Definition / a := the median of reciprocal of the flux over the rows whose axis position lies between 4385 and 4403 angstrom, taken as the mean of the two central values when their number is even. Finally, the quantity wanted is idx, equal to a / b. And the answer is 1.04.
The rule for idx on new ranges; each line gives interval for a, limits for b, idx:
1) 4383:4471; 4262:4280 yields 0.87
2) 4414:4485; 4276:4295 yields 0.85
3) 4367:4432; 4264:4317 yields 0.70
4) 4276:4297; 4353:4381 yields 1.07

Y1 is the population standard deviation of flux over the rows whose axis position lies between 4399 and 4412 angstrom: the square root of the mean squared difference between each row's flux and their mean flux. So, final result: 0.054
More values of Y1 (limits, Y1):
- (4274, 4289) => 0.053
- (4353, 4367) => 0.041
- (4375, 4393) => 0.094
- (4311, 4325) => 0.126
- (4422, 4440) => 0.020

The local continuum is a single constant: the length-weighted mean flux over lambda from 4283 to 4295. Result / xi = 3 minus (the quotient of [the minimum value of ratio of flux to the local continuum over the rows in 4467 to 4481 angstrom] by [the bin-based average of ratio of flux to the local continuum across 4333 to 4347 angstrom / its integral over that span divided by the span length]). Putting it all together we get 1.74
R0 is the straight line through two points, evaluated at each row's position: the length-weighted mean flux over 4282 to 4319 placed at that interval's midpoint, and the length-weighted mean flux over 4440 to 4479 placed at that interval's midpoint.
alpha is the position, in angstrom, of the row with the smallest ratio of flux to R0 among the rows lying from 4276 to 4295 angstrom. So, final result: 4290.39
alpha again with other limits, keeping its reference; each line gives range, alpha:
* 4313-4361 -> 4340.07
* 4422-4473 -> 4455.50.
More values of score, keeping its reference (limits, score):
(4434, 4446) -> 8.2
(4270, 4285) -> 3.9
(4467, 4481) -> 2.1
